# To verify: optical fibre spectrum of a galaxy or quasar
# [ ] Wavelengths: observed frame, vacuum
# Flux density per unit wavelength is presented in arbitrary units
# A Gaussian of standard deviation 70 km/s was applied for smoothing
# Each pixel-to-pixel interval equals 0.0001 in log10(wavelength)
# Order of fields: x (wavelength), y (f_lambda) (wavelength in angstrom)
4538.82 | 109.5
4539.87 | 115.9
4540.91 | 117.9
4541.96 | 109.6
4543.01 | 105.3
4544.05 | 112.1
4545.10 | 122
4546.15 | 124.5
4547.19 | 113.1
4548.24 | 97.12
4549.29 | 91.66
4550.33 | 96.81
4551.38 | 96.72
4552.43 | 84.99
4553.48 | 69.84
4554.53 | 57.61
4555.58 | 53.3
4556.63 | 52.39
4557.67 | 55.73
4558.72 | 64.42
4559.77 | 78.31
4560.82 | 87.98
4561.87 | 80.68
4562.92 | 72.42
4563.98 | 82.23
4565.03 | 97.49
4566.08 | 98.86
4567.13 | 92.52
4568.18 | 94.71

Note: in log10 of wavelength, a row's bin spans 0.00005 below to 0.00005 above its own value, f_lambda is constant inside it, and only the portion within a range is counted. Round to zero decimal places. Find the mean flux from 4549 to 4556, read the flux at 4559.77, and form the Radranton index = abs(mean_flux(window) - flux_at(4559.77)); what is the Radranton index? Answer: 0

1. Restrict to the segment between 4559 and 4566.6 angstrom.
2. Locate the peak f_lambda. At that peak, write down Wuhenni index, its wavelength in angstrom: 4566.08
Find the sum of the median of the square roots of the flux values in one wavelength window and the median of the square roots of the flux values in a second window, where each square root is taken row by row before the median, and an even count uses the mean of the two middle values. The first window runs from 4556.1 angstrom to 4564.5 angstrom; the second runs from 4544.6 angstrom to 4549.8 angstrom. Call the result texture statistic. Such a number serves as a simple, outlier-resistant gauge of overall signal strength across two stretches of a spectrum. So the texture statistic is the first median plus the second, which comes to 19.3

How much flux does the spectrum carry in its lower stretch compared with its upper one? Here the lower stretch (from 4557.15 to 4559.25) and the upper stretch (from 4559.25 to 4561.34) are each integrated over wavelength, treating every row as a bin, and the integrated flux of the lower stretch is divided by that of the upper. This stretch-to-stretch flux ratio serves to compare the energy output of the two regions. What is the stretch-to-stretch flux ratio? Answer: 0.7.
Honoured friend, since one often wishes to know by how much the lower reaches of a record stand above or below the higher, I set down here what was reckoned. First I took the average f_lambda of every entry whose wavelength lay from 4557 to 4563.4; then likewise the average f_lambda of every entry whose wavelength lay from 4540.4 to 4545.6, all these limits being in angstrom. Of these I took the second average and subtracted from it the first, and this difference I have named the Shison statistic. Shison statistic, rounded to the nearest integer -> 40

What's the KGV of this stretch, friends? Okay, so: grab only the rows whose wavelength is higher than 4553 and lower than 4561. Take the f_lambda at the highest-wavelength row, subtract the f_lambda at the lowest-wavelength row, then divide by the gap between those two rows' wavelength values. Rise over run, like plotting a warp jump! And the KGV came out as 2.5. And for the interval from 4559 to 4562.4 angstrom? 1.1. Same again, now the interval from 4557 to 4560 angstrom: 10.8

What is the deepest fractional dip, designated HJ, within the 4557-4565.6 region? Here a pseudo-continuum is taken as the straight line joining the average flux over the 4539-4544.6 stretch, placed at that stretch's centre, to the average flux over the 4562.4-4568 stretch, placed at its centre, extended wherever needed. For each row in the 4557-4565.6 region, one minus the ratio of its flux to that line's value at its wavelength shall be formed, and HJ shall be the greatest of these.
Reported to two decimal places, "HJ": 0.42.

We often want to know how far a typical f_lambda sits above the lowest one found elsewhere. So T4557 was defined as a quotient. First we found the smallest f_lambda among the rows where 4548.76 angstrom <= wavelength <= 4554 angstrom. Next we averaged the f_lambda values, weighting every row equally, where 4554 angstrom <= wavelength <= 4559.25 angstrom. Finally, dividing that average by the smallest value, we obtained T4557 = 0.81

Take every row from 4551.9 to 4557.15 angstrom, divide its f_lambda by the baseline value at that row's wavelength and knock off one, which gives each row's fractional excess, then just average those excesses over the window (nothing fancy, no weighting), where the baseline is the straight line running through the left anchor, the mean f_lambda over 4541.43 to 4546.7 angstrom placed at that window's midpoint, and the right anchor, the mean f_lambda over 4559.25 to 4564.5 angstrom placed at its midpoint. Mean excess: -0.33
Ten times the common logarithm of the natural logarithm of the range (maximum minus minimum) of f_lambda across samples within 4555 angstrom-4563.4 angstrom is 5.5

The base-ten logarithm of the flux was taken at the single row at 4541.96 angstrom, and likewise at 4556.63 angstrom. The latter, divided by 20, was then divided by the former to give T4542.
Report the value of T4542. 0.042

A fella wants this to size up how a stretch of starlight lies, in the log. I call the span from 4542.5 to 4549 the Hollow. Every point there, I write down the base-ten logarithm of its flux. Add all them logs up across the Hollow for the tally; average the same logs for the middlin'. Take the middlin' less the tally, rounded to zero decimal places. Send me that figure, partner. -10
